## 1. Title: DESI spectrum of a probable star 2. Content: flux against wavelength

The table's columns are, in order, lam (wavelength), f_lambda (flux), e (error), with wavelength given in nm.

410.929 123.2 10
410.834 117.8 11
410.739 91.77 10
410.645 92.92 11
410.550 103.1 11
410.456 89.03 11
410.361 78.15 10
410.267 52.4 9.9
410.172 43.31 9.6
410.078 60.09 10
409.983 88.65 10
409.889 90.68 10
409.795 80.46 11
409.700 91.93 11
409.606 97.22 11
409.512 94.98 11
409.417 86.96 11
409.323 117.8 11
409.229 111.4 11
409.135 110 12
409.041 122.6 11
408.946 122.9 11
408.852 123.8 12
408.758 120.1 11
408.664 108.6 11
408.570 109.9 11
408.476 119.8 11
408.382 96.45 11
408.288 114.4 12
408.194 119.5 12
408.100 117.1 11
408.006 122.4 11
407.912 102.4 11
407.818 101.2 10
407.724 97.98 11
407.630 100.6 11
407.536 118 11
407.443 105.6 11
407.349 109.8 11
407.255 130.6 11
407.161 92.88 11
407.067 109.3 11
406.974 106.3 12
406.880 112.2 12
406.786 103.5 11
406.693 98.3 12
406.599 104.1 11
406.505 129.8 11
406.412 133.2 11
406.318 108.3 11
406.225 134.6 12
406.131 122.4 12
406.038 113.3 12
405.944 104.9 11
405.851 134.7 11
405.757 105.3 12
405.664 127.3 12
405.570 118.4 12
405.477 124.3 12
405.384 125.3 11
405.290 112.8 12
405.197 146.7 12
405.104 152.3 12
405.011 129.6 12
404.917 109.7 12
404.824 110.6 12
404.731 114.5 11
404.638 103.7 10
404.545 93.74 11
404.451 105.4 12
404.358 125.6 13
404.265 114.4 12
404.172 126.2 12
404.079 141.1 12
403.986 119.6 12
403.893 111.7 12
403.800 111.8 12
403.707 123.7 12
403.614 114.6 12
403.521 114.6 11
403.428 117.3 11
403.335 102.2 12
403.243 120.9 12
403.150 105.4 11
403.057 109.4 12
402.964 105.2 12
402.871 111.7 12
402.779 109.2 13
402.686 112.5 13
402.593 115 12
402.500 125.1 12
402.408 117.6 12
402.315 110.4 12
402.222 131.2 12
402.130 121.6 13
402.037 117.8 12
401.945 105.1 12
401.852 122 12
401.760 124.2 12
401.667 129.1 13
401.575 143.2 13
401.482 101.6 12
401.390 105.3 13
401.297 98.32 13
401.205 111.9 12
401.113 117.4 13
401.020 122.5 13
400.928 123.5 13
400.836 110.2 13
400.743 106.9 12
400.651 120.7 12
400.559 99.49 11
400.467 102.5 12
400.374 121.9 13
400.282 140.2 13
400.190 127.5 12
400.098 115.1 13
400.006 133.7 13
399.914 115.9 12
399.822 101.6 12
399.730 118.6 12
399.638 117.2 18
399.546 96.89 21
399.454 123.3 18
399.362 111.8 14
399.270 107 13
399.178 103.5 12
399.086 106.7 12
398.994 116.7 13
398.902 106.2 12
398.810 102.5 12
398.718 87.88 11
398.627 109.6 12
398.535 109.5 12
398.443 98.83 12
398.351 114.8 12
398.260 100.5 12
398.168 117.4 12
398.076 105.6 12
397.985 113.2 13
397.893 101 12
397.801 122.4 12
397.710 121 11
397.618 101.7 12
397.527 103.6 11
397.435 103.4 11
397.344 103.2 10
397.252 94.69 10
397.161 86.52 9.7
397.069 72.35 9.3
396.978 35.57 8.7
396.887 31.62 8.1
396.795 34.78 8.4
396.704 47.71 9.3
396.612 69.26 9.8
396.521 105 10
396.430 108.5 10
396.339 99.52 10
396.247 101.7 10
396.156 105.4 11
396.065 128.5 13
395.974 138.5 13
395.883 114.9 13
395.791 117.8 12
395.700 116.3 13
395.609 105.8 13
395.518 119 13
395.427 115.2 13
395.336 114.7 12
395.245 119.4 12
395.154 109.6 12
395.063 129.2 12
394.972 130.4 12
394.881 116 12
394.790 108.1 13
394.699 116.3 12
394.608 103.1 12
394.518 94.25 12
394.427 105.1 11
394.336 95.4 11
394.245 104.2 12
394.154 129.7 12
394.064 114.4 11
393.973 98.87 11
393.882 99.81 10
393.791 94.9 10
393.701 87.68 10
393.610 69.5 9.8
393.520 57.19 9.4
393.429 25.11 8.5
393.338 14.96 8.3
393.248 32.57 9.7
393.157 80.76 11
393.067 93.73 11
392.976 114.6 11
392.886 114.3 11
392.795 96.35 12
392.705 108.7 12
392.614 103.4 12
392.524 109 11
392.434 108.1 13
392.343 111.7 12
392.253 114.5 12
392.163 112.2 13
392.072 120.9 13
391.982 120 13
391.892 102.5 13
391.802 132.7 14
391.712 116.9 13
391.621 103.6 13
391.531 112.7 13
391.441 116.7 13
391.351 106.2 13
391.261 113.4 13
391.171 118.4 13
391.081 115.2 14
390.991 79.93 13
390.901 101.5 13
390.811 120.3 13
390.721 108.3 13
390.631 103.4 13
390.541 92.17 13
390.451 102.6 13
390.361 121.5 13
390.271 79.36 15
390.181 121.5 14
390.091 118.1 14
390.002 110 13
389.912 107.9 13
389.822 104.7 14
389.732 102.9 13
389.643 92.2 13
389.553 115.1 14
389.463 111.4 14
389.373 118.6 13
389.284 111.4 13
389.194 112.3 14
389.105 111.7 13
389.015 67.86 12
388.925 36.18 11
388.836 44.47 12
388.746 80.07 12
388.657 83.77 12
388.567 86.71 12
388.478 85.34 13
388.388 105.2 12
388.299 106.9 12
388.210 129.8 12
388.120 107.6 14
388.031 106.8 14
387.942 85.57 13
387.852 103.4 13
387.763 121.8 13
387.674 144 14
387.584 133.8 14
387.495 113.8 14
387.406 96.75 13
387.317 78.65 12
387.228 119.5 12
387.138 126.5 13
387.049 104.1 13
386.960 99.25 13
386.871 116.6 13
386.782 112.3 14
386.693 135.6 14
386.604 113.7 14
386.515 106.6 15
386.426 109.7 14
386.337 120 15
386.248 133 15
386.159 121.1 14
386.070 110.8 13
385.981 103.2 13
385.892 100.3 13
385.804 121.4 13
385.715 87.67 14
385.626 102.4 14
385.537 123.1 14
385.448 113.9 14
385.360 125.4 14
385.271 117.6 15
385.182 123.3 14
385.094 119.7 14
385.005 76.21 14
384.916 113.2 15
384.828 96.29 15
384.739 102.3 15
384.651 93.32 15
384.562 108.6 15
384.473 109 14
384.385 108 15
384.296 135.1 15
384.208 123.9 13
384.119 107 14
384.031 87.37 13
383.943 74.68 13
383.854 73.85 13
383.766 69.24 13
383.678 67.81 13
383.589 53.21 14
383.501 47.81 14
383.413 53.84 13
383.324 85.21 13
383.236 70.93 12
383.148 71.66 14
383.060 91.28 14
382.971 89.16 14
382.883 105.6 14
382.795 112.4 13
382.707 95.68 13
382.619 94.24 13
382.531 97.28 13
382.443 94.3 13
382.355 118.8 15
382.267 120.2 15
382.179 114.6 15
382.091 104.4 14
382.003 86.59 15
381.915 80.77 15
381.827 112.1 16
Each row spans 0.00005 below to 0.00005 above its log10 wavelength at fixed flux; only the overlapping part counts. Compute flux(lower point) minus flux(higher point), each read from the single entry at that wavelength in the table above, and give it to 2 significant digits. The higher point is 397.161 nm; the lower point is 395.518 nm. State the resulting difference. 32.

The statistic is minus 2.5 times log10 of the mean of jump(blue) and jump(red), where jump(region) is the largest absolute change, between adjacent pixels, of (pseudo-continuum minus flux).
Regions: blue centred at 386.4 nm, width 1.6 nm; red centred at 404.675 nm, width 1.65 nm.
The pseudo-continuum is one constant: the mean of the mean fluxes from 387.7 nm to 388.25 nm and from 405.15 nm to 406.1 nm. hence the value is -3.82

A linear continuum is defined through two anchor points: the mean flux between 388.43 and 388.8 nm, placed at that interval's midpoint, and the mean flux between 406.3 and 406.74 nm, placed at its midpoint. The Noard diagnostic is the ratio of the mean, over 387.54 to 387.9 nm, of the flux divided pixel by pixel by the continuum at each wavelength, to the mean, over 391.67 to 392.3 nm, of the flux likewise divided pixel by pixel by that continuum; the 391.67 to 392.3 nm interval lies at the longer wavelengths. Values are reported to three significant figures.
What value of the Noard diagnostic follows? 1.17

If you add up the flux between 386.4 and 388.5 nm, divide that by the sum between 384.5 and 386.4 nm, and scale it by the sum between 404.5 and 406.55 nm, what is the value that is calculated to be 3058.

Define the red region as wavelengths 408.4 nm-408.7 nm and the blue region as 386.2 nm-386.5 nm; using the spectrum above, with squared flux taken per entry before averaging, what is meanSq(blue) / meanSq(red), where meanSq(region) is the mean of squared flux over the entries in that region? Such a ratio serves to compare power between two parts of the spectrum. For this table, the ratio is 1.15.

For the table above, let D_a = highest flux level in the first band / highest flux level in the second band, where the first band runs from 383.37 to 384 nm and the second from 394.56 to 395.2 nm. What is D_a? 0.57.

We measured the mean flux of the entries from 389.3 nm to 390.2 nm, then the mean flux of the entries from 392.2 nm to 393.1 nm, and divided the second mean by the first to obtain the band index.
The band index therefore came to 1.0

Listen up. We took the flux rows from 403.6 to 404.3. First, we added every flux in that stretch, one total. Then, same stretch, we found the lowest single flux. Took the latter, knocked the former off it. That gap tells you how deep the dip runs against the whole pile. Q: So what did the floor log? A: -851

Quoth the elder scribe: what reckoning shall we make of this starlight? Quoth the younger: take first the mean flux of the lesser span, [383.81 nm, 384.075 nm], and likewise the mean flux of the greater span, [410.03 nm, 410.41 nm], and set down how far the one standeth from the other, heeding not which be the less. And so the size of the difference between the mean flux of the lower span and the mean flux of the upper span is 20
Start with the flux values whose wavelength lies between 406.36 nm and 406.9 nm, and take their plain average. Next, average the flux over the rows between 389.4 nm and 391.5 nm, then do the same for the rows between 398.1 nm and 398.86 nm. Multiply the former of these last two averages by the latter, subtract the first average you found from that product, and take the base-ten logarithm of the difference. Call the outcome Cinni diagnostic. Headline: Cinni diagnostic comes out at 4.05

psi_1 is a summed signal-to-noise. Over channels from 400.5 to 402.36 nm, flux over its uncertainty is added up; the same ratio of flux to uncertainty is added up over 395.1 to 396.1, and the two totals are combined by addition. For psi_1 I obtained 290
